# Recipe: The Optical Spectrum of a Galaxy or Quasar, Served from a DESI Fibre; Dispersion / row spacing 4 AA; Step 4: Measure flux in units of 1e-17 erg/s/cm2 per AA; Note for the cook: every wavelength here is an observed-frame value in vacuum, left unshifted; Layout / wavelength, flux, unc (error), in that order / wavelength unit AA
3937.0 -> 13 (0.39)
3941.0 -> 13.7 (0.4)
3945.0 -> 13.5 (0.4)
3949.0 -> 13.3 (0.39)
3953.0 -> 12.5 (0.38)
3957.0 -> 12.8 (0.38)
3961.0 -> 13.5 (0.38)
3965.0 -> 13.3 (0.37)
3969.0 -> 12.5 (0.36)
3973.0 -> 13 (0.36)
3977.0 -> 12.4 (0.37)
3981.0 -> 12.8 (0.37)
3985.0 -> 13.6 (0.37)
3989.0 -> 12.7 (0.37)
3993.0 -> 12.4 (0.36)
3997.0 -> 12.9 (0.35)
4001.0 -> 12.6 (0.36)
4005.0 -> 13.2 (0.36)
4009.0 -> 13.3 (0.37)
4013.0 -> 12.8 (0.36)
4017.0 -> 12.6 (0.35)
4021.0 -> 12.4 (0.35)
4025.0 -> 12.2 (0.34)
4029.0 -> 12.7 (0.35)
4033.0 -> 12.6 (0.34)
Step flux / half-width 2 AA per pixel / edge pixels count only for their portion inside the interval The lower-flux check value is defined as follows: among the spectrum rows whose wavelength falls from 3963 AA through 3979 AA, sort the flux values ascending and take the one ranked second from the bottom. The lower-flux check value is 12.5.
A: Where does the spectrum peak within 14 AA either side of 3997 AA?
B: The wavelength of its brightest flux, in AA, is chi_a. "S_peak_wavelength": 3985.0 AA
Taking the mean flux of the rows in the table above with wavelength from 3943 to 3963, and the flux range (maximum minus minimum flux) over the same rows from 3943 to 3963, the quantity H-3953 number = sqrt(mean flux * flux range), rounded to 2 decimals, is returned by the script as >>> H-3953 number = 3.62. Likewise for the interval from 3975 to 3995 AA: 3.92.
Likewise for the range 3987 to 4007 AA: 3.19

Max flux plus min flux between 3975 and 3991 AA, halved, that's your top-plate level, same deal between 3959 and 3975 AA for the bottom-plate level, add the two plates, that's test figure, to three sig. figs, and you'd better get 26.0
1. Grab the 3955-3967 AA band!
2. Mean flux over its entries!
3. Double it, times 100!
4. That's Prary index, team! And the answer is 2640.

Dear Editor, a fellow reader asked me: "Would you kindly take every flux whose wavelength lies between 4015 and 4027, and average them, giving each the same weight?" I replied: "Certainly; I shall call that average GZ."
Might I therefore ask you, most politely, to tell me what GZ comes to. 12.4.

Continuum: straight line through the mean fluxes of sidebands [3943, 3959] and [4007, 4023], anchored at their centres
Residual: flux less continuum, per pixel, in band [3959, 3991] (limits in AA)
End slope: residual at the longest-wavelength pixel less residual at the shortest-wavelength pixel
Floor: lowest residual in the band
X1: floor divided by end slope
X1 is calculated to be 0.76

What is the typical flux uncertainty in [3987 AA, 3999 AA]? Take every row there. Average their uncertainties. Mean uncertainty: 0.360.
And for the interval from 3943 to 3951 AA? 0.395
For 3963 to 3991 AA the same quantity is 0.367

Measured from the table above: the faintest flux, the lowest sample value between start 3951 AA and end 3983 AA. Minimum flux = 12.4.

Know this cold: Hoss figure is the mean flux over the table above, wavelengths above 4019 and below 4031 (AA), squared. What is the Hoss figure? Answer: 155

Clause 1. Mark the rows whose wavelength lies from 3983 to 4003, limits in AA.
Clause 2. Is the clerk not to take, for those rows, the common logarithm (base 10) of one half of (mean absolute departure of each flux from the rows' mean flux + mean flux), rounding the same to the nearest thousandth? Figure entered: 0.818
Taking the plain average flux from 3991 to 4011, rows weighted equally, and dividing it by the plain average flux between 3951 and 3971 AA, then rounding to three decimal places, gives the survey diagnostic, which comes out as 0.997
